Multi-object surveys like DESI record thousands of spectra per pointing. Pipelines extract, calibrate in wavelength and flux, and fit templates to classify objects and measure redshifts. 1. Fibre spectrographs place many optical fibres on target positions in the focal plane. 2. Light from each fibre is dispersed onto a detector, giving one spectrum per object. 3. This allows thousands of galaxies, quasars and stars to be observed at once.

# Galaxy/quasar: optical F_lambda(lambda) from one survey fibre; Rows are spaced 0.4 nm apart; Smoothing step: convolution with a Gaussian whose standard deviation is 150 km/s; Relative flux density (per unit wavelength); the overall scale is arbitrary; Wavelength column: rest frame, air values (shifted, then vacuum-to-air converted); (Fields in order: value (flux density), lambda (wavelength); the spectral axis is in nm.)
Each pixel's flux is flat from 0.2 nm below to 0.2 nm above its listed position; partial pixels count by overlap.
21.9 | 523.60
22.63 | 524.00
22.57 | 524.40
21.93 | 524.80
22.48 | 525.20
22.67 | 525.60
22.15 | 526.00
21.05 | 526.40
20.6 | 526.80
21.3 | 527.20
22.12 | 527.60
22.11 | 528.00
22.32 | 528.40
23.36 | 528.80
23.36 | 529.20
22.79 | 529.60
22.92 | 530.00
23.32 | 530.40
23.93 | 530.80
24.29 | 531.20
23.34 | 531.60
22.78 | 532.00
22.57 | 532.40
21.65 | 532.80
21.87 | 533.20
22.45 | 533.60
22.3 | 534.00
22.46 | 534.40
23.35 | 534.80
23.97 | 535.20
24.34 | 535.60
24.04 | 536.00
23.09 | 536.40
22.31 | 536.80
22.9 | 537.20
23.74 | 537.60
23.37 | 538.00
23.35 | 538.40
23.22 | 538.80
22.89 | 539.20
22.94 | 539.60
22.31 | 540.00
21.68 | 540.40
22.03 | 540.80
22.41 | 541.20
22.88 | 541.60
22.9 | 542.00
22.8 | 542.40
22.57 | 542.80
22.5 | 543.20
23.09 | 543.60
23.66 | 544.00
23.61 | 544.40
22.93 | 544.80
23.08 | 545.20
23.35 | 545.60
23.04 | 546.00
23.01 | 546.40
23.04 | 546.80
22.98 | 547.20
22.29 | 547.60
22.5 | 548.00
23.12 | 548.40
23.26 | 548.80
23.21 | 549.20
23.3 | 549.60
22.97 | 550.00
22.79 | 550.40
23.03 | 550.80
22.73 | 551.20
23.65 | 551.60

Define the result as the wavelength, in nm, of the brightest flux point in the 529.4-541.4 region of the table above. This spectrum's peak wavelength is 535.60 nm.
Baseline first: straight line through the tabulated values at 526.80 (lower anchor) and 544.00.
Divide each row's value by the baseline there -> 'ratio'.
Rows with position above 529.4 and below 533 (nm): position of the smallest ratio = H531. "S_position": 532.80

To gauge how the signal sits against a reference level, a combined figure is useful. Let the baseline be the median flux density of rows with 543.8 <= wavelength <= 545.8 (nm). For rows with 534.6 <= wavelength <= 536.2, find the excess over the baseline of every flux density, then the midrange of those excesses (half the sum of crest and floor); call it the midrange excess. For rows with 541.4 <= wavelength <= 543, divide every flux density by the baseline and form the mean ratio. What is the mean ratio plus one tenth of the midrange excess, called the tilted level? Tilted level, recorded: 1.03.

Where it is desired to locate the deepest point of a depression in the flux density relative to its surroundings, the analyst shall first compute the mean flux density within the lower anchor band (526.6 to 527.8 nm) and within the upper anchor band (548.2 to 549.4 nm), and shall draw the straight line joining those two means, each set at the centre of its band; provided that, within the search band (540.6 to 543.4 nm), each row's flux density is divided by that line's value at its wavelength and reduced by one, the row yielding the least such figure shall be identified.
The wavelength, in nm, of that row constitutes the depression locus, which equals 540.80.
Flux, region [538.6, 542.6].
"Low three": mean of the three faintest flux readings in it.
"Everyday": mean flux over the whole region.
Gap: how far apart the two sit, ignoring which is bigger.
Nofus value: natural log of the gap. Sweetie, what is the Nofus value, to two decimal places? -0.51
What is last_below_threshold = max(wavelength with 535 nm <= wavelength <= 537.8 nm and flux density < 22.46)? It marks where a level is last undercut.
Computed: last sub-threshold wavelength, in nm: 536.80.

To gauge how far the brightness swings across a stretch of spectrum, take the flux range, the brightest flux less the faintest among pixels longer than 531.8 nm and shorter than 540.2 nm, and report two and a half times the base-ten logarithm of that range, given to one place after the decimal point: 1.1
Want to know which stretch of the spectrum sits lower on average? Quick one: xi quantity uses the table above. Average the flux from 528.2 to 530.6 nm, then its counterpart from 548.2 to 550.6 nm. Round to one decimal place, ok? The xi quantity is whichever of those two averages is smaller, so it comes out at 23.0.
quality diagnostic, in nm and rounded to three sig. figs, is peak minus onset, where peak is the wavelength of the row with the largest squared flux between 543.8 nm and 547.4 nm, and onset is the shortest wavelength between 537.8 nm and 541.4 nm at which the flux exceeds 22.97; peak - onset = 6.00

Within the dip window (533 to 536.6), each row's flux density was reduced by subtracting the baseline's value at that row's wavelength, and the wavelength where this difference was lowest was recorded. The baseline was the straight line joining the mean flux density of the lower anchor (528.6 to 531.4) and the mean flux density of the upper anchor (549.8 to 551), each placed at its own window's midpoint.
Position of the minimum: 533.20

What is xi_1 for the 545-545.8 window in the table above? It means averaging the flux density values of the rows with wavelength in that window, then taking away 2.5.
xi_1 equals 20.7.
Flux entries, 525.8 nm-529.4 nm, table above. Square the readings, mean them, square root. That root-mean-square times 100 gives 2206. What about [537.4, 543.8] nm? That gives 2280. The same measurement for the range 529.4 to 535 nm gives 2287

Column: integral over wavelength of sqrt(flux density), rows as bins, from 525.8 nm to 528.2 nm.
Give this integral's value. 11.14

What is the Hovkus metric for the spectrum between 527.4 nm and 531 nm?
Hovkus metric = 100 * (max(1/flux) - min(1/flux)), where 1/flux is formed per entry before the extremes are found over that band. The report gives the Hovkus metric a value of 0.34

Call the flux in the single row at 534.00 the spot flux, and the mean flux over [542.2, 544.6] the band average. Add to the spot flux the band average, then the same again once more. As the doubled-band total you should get 68.4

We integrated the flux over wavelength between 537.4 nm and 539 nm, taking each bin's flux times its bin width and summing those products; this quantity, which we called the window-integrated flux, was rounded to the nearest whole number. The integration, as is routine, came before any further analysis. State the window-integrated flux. 37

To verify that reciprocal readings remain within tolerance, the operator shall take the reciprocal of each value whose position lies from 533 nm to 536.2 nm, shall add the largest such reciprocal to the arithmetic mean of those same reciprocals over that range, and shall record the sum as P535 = 0.089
